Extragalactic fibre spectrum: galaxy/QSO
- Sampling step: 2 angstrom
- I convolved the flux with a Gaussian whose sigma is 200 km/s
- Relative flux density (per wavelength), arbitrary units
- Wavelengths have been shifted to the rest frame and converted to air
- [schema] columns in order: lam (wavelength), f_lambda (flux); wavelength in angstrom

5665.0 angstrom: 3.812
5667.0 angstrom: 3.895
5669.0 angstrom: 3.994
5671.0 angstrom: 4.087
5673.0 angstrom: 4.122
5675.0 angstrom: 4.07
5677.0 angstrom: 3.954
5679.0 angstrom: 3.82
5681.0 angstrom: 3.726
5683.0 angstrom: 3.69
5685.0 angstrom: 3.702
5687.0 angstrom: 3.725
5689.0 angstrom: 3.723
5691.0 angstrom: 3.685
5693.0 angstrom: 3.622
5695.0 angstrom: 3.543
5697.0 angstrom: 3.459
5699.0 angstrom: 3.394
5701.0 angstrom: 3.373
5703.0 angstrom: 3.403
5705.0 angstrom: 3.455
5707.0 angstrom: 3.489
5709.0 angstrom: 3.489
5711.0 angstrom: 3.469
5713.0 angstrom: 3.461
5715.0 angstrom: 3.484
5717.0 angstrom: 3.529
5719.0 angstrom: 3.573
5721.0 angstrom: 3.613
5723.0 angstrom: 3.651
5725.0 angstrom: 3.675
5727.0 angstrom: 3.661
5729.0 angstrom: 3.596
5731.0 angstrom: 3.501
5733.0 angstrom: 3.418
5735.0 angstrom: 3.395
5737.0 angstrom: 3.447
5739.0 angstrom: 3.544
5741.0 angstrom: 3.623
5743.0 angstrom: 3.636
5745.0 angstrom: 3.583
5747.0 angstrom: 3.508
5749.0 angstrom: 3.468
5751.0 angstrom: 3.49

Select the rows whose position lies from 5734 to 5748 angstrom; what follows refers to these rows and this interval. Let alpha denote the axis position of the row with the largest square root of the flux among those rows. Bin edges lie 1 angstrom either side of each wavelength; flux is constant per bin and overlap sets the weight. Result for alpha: 5743.0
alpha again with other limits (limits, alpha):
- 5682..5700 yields 5687.0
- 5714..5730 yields 5725.0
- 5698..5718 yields 5717.0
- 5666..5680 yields 5673.0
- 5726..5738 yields 5727.0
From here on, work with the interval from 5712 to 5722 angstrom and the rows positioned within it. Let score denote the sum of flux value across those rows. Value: 17.7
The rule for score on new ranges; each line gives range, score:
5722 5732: 18.1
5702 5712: 17.3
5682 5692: 18.5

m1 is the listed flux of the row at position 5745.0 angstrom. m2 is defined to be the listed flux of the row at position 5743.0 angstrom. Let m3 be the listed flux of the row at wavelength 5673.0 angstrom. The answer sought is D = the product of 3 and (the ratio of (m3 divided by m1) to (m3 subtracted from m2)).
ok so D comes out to -7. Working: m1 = 3.583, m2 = 3.636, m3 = 4.122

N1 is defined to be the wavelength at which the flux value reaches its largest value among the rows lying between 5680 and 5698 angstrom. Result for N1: 5681.0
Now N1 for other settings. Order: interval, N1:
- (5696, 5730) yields 5725.0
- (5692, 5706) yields 5693.0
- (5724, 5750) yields 5725.0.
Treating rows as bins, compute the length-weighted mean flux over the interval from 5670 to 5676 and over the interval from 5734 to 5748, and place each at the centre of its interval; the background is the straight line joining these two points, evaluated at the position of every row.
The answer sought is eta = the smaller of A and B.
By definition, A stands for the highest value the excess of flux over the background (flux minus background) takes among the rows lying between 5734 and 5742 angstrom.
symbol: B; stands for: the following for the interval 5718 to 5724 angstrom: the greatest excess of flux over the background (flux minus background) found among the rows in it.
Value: -0.03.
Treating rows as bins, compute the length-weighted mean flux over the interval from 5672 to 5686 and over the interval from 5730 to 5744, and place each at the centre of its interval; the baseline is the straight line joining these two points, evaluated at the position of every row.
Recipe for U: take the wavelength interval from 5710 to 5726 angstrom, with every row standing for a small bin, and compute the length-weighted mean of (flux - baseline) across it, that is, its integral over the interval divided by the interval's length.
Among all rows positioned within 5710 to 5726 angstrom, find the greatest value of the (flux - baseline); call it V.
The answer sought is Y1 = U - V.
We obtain -0.162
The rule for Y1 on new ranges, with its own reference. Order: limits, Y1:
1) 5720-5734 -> -0.075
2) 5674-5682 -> -0.159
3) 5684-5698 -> -0.074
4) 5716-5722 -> -0.054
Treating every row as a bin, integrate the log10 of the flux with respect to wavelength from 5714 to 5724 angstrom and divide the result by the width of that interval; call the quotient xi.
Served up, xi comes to 0.553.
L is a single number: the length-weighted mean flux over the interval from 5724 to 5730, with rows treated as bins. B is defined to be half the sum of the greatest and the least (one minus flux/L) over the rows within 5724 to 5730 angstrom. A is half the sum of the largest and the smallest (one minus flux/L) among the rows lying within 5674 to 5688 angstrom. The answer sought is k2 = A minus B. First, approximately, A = -0.065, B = 0.00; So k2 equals -0.07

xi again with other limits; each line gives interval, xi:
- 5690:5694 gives 0.563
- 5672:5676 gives 0.612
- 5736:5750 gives 0.549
